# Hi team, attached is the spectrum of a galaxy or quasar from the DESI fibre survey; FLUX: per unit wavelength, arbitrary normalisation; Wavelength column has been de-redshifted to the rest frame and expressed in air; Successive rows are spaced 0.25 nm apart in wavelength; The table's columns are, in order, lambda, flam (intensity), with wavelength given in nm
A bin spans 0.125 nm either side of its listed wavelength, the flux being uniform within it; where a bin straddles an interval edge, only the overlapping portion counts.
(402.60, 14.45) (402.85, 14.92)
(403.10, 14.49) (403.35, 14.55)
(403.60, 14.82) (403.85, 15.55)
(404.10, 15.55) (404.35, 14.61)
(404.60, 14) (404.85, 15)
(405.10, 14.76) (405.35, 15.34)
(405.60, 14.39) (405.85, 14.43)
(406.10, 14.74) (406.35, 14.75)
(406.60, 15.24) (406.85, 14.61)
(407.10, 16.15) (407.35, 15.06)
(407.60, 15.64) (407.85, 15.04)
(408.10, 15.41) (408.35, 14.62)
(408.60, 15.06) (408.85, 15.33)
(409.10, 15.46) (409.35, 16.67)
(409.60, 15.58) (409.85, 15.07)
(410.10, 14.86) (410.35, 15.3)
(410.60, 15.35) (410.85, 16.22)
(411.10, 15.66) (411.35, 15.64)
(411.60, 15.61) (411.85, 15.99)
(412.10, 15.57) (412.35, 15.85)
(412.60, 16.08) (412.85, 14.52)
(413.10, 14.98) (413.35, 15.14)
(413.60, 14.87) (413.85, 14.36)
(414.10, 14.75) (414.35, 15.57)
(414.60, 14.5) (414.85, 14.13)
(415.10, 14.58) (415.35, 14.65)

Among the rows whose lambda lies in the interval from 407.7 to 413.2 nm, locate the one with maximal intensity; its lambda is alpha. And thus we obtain 409.35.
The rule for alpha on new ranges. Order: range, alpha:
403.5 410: 409.35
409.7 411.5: 410.85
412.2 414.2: 412.60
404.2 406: 405.35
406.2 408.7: 407.10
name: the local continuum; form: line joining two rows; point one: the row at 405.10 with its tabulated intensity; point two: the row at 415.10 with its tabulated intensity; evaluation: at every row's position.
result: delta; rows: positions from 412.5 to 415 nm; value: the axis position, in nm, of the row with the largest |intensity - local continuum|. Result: 412.60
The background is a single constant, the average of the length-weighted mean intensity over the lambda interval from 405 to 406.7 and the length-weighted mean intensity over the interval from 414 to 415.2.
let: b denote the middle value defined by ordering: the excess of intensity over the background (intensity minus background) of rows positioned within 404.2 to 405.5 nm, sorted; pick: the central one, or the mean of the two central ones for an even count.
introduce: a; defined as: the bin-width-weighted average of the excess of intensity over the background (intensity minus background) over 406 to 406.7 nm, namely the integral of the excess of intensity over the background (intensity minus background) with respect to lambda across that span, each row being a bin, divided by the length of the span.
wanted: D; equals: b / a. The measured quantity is 0.0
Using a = 0.1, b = 0.01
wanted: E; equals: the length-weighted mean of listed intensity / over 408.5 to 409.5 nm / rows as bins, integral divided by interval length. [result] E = 15.6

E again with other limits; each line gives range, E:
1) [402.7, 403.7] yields 14.7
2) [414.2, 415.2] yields 14.7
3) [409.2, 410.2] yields 15.6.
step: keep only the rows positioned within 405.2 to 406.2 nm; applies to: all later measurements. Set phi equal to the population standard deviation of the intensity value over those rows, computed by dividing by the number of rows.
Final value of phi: 0.38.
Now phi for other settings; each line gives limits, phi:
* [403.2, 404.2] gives 0.44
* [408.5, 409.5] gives 0.62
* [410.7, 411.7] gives 0.25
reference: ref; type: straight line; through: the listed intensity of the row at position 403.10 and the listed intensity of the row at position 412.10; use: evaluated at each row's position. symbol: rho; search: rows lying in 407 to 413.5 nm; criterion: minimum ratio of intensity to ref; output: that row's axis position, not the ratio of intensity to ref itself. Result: 412.85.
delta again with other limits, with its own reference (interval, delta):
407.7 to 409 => 408.10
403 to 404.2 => 404.10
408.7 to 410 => 409.35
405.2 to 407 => 405.35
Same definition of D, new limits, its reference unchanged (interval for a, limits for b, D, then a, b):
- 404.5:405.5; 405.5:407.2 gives -0.5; 0.0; -0.01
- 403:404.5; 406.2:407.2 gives 1.5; 0.2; 0.24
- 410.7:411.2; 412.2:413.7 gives 0.3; 1.2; 0.31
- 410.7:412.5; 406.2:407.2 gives 0.2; 1.0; 0.24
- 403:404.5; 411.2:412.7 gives 6.0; 0.2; 0.99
